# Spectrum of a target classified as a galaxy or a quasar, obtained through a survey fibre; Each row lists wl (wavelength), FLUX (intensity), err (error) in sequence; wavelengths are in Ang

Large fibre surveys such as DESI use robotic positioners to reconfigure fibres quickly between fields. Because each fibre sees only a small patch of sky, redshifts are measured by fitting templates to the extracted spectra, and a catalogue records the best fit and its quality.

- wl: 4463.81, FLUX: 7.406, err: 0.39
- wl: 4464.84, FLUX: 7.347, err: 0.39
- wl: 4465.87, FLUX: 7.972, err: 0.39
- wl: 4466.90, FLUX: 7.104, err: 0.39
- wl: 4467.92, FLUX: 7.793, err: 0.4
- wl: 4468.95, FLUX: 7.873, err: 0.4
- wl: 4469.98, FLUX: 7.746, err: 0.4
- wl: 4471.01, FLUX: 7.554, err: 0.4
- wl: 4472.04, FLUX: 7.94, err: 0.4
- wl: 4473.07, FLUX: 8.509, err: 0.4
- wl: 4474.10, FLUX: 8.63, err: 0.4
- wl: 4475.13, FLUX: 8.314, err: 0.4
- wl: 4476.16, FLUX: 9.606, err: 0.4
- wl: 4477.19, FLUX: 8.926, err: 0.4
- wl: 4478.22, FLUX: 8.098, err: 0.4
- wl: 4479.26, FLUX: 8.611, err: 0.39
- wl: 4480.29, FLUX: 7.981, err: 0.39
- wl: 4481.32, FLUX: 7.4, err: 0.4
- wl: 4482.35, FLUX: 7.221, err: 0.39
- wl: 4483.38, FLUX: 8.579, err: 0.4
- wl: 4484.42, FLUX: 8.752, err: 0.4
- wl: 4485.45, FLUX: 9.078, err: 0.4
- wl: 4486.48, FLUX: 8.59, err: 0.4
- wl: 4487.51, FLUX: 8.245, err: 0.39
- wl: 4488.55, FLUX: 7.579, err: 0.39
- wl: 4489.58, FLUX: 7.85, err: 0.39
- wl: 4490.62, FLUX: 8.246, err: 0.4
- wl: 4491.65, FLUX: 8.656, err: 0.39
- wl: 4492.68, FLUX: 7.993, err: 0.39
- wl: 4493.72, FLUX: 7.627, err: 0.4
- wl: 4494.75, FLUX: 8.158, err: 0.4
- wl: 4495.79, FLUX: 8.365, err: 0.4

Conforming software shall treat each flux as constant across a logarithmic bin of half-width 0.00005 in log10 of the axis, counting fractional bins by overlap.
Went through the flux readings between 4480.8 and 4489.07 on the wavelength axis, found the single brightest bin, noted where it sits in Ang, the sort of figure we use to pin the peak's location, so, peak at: 4485.45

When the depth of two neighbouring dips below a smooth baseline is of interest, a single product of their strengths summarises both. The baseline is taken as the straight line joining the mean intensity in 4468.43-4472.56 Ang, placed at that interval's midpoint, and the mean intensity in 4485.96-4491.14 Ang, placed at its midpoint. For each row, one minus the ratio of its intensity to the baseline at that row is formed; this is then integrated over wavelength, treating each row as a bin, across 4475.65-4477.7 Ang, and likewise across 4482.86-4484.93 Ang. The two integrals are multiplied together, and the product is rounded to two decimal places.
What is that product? 0.06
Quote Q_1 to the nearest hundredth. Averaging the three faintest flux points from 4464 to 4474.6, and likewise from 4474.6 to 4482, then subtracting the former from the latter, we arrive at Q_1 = 0.49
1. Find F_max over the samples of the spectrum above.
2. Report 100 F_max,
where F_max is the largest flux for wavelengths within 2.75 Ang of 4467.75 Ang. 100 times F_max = 797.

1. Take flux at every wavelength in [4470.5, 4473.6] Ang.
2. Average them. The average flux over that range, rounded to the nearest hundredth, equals 8.00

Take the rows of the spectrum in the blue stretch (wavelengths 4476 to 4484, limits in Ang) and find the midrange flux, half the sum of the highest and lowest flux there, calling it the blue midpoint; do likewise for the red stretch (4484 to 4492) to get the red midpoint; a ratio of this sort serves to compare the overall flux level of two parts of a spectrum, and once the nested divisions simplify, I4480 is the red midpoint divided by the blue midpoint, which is 0.99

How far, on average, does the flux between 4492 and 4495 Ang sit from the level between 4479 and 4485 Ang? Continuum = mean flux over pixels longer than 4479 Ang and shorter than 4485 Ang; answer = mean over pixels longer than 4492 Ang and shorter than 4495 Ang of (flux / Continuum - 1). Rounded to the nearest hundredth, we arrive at -0.02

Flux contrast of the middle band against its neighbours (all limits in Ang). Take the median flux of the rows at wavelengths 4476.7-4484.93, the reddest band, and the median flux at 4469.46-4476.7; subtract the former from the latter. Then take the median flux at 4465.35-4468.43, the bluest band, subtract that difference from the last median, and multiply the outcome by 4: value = 31.3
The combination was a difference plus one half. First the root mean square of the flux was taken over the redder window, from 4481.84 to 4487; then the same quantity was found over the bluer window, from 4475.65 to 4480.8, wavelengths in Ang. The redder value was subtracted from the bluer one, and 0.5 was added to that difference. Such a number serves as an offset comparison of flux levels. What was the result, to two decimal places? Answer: 0.70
